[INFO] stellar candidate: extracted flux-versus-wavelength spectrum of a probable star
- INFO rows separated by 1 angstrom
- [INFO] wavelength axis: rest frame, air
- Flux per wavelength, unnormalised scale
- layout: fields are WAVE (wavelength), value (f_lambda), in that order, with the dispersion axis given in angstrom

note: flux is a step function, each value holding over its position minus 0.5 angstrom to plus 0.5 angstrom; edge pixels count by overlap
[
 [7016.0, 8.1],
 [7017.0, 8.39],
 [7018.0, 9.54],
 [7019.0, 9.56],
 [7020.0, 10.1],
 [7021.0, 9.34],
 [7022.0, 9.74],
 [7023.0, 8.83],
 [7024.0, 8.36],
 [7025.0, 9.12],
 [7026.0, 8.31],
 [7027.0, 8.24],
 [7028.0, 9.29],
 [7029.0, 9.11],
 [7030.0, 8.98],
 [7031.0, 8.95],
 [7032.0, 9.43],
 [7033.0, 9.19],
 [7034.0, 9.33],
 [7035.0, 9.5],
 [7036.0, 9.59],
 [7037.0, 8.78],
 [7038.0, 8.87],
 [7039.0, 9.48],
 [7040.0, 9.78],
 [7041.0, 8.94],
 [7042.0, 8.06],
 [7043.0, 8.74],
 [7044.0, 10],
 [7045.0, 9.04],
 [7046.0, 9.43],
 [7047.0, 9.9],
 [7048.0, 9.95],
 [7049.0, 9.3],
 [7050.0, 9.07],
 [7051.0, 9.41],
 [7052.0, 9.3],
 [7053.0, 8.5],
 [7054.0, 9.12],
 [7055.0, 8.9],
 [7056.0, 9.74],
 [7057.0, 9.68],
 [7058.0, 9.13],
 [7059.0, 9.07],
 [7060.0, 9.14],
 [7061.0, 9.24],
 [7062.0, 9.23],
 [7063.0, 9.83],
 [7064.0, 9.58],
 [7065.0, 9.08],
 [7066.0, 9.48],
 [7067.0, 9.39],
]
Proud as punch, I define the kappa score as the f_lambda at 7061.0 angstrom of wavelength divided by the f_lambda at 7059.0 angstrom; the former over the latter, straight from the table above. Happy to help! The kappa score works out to 1.02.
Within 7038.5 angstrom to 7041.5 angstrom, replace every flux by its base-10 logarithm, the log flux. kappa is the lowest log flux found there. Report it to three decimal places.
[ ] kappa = 0.951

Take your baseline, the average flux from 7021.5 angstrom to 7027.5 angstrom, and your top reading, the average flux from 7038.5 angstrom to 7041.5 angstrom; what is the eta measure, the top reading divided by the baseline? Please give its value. 1.07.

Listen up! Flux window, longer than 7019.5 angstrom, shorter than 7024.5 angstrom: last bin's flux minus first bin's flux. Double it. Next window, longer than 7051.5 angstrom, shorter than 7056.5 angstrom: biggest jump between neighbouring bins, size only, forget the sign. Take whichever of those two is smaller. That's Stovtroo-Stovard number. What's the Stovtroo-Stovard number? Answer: -3.5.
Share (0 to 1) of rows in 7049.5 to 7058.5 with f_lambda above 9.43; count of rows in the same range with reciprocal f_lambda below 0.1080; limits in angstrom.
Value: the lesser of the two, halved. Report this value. 0.11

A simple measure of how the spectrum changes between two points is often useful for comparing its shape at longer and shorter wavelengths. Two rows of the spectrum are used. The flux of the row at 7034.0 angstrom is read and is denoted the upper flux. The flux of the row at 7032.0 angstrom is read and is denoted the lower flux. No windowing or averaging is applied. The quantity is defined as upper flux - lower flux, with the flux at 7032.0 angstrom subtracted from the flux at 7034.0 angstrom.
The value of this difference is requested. -0.10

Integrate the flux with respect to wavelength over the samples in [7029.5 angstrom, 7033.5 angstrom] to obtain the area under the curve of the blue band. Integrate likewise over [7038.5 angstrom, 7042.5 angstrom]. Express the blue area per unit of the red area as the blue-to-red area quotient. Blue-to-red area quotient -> 1.0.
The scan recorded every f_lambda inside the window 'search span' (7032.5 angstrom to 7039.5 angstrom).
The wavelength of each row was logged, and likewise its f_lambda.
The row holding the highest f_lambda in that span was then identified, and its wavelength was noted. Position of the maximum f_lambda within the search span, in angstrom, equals 7036.0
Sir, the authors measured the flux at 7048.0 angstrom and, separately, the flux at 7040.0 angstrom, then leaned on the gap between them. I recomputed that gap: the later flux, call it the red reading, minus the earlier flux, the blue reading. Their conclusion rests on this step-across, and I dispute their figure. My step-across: 0.17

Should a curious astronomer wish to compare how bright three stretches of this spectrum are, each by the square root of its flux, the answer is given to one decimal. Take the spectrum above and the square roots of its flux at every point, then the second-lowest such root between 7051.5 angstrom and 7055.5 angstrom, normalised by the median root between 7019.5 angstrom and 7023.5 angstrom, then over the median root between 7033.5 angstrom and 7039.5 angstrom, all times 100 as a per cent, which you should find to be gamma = 31.5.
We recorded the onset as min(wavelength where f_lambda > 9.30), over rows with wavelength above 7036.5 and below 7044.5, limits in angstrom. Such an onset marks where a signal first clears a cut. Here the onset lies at 7039.0 angstrom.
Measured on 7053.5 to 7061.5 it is 7056.0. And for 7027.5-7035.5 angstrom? 7032.0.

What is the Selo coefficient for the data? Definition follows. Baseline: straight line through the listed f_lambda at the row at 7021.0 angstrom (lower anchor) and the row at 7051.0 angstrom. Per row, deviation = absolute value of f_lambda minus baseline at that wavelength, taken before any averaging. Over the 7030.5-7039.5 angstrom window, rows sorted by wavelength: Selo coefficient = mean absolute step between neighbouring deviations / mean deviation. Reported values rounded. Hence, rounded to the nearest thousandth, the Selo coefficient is 0.831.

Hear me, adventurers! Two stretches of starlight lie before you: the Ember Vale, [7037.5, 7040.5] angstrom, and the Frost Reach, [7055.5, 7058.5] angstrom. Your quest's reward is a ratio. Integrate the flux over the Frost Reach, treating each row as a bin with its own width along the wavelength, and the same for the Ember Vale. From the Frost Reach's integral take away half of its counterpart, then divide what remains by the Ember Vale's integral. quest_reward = 0.515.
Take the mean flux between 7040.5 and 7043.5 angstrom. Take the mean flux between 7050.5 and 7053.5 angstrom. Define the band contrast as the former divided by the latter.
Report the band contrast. 0.95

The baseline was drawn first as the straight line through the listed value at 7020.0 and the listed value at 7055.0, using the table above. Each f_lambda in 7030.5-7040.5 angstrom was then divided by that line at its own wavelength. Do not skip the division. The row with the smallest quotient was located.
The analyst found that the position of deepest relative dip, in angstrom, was 7031.0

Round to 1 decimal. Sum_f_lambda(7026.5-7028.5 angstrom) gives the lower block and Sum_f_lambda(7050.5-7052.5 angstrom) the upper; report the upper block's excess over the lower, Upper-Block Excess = 1.2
